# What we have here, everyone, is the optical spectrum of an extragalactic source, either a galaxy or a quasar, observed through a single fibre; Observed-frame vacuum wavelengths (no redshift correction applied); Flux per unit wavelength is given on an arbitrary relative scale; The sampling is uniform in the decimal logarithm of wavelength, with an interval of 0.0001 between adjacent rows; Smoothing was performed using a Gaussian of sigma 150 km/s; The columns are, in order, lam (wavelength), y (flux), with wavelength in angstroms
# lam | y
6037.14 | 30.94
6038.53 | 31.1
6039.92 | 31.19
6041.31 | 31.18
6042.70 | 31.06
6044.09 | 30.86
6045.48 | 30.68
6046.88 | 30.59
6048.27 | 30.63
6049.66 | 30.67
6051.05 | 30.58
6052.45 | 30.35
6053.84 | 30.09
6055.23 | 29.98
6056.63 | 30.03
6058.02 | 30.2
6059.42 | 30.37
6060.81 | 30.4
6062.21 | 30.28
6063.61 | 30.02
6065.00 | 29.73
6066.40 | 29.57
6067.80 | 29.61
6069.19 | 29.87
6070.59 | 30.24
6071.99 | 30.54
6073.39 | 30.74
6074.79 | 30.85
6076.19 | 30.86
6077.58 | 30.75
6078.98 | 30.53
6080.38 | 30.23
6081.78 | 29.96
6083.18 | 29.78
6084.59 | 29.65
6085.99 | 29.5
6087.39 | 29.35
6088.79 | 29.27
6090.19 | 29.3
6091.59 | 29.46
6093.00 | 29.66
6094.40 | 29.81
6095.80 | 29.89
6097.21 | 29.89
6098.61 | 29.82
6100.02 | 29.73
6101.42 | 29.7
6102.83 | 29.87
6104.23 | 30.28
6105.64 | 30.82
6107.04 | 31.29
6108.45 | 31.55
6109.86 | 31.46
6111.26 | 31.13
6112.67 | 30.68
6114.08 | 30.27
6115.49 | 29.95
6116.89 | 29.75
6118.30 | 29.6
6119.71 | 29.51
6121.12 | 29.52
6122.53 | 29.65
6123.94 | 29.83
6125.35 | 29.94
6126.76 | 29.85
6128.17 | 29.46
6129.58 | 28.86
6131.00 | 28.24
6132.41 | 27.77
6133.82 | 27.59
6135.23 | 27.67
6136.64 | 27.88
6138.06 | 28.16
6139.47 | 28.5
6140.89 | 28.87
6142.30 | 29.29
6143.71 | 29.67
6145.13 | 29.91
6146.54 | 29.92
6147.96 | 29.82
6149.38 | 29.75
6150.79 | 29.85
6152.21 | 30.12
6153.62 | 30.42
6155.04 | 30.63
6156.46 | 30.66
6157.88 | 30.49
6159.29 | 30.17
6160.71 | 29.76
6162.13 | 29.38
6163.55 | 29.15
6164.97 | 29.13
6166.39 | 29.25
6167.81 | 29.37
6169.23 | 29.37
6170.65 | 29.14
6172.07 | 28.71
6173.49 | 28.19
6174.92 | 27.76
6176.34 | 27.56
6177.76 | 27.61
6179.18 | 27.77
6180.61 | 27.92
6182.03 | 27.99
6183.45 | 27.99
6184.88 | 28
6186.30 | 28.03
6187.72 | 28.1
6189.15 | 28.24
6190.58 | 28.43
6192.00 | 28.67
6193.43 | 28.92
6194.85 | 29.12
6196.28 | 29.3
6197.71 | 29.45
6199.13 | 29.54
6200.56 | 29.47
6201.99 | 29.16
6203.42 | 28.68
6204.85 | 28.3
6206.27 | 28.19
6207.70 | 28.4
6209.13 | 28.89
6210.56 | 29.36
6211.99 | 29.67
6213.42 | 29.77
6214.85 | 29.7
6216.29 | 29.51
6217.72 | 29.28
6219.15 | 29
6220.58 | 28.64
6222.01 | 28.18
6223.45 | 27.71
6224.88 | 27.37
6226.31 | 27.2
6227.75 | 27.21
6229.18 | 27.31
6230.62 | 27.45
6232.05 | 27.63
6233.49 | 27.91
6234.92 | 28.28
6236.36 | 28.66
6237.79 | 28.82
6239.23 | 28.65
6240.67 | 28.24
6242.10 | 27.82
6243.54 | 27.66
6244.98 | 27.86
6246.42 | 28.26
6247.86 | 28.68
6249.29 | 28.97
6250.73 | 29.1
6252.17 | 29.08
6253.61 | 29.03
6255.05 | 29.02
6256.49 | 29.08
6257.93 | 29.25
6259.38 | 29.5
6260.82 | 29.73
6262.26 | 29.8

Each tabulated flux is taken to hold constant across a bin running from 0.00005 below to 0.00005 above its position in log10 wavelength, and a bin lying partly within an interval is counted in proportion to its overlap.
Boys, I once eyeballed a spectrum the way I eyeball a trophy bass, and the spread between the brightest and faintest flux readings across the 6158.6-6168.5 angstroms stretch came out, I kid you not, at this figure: 1.04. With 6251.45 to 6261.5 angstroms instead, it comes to 0.71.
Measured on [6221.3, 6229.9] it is 0.98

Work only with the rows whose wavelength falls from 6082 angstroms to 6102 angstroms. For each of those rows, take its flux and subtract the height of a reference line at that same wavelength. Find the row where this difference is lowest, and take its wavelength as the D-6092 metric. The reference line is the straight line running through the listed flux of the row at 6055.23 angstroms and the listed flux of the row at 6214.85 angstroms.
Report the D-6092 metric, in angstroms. 6088.79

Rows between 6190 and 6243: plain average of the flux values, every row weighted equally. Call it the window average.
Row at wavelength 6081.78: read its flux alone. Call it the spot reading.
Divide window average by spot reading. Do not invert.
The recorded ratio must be 0.954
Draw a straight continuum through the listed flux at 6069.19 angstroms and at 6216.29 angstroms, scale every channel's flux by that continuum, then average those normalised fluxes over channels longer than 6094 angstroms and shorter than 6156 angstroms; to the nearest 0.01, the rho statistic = 1.00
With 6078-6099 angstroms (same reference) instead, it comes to 1.00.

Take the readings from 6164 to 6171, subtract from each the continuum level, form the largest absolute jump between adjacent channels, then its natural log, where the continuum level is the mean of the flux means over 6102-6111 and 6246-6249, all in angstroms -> -1.47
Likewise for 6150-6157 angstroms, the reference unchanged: -1.20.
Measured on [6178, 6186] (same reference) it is -1.90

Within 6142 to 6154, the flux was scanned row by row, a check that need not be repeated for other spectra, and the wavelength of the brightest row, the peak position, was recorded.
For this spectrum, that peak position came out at 6153.62 angstroms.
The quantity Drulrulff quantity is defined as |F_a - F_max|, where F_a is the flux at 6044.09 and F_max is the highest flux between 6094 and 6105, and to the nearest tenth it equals 0.6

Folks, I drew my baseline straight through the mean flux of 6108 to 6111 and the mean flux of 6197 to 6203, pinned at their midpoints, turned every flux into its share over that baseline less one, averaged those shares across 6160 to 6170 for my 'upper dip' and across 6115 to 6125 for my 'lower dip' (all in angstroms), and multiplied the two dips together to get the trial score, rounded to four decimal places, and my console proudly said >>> 0.0014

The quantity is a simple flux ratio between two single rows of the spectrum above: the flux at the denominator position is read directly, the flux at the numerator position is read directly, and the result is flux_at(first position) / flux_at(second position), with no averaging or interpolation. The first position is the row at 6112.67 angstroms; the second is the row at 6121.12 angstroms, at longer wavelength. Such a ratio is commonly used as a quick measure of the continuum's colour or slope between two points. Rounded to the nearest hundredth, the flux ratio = 1.04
